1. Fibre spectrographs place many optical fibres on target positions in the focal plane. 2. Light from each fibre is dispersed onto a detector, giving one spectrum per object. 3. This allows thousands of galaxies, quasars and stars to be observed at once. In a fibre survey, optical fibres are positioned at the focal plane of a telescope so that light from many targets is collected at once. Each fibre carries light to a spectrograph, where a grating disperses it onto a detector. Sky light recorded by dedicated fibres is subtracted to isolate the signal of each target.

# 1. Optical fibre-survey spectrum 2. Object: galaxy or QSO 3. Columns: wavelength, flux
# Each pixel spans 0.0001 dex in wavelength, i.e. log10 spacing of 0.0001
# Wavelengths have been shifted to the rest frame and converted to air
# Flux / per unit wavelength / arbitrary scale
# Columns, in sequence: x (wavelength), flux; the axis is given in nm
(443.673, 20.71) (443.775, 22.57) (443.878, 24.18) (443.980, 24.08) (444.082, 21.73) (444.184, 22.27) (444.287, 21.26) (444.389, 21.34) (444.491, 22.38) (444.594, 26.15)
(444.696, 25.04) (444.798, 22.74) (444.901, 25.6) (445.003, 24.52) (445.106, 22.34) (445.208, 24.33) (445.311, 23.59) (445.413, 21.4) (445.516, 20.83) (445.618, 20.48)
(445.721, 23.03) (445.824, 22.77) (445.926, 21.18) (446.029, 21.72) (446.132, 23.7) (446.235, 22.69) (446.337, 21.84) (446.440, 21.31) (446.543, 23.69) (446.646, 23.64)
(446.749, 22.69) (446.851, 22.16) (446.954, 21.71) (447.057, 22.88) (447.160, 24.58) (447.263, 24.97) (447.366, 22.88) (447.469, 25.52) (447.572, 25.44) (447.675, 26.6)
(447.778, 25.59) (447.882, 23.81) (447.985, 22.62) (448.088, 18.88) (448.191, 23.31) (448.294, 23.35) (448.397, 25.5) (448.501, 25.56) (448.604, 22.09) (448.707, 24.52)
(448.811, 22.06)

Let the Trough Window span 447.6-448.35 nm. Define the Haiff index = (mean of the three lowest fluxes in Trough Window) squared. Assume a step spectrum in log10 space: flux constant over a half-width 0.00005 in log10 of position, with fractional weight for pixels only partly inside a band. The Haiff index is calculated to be 467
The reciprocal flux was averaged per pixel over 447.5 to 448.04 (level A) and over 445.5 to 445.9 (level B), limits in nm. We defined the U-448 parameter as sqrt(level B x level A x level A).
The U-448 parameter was 0.0087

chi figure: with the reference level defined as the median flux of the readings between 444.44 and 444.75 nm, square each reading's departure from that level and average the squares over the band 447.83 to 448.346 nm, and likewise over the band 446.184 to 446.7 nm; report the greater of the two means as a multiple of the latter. 1.53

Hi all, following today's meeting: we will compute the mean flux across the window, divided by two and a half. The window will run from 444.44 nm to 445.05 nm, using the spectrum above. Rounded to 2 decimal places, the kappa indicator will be 9.76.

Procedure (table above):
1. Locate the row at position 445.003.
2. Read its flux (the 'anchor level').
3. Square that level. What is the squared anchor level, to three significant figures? 601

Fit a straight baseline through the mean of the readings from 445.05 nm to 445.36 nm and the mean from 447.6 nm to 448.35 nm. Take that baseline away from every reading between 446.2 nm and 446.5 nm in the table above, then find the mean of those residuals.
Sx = -1.5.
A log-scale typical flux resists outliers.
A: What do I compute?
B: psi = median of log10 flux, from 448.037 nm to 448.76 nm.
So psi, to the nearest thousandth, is 1.368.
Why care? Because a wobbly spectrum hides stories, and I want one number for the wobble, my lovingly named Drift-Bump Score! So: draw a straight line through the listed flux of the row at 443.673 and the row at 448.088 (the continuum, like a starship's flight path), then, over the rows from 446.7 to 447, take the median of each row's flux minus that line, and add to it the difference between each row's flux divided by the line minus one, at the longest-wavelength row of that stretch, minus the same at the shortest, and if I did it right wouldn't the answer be 3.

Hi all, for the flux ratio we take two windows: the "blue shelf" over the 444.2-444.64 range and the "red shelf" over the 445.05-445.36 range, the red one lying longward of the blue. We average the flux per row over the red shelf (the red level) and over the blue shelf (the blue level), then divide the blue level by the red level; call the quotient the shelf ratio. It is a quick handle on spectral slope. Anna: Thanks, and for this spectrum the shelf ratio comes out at 0.97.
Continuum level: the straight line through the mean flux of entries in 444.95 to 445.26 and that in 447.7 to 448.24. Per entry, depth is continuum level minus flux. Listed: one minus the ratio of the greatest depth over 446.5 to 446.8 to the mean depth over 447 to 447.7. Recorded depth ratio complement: 1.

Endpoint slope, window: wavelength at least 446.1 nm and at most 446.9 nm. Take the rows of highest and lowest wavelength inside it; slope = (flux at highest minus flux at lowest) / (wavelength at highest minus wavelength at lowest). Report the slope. -2.1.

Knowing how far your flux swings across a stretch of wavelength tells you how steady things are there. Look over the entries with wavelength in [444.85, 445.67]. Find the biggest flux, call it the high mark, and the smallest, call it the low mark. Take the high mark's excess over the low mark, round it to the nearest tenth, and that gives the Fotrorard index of 5.1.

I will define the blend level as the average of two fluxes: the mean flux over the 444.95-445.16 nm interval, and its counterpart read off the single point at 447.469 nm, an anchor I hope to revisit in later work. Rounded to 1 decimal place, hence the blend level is 24.5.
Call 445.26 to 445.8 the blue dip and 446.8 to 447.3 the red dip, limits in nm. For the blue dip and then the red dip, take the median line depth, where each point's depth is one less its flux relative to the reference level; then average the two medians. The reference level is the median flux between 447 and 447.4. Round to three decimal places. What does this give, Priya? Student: 0.067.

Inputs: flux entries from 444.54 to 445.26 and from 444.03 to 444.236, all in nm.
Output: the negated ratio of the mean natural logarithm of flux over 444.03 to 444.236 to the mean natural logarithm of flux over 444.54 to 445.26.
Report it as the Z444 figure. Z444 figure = -0.97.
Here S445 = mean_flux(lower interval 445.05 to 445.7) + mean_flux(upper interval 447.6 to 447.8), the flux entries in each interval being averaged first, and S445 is 48.3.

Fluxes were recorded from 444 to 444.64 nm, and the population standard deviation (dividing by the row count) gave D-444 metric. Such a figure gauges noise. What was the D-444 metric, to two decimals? 1.68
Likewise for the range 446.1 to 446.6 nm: 0.96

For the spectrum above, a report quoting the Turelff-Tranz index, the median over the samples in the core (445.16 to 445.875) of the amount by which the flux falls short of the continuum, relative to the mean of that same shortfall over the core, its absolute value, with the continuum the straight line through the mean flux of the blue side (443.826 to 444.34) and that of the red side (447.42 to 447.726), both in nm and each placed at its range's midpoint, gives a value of 0.91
